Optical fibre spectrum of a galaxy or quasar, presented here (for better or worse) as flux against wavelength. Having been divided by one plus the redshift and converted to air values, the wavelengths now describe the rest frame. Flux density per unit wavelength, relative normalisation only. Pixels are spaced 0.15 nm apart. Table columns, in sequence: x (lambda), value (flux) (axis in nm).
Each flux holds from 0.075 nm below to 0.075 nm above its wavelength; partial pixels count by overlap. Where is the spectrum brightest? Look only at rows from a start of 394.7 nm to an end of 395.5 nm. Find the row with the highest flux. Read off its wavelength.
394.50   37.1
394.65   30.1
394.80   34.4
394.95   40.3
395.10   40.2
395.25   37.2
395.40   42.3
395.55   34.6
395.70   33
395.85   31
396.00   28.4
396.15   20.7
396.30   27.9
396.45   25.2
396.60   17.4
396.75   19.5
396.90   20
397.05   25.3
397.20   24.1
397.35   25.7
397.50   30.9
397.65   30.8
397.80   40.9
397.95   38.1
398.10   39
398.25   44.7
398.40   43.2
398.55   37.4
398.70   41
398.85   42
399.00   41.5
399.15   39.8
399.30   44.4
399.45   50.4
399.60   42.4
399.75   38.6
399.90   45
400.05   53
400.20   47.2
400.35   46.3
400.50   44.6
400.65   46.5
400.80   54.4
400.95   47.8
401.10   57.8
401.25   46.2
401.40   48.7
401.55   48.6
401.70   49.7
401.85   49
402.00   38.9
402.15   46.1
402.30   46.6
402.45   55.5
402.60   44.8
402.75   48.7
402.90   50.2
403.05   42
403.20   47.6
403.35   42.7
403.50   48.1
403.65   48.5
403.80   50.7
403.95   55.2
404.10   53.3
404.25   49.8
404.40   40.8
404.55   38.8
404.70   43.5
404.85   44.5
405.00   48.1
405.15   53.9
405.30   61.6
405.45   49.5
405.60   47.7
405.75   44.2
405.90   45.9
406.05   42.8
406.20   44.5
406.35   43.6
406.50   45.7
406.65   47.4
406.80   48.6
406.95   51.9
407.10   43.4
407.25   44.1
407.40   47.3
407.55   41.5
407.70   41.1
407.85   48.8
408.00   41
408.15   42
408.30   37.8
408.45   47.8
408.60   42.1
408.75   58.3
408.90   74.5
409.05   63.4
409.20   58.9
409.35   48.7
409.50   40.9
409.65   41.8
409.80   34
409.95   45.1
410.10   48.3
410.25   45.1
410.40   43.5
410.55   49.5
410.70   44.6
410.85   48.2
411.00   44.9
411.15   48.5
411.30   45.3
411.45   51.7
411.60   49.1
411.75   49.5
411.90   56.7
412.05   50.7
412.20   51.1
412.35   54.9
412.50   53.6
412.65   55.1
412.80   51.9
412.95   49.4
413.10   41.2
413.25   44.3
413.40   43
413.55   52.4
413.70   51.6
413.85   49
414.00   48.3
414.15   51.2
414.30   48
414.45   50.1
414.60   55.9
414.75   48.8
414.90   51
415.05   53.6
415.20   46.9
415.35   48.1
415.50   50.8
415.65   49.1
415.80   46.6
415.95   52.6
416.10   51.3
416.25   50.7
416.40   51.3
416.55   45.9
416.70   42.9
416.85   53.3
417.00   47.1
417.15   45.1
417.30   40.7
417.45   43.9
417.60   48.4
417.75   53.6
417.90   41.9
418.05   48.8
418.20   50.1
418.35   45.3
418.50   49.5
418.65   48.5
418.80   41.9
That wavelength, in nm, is 395.40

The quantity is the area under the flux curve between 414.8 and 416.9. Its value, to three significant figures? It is 104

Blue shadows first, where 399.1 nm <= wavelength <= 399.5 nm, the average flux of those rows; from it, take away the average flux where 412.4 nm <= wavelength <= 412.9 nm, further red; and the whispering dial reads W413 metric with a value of -9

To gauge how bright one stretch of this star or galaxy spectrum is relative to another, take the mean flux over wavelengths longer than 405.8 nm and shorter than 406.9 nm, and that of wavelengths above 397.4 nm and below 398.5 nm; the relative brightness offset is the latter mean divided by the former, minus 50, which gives -49.2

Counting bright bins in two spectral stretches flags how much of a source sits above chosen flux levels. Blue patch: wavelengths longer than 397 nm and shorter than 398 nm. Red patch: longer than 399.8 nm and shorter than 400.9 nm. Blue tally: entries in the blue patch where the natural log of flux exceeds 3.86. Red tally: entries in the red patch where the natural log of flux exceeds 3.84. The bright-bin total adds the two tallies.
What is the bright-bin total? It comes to 3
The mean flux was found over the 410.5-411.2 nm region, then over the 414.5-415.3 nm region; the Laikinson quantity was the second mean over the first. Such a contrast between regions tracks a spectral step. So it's 1.09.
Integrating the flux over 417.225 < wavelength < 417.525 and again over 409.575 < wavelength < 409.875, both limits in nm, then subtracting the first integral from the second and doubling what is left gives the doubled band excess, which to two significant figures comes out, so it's -2.6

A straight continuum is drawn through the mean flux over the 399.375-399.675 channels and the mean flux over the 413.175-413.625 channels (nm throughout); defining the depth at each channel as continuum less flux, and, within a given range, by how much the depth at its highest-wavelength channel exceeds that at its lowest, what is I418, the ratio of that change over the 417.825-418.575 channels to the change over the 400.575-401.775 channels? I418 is 2.4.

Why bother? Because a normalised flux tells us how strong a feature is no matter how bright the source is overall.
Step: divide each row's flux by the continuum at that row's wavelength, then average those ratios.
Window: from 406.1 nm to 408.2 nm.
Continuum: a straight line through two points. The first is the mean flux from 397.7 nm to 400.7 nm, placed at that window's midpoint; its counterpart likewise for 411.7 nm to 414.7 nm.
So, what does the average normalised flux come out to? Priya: 0.95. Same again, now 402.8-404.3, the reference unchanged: 1.07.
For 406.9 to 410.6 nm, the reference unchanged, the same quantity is 0.98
